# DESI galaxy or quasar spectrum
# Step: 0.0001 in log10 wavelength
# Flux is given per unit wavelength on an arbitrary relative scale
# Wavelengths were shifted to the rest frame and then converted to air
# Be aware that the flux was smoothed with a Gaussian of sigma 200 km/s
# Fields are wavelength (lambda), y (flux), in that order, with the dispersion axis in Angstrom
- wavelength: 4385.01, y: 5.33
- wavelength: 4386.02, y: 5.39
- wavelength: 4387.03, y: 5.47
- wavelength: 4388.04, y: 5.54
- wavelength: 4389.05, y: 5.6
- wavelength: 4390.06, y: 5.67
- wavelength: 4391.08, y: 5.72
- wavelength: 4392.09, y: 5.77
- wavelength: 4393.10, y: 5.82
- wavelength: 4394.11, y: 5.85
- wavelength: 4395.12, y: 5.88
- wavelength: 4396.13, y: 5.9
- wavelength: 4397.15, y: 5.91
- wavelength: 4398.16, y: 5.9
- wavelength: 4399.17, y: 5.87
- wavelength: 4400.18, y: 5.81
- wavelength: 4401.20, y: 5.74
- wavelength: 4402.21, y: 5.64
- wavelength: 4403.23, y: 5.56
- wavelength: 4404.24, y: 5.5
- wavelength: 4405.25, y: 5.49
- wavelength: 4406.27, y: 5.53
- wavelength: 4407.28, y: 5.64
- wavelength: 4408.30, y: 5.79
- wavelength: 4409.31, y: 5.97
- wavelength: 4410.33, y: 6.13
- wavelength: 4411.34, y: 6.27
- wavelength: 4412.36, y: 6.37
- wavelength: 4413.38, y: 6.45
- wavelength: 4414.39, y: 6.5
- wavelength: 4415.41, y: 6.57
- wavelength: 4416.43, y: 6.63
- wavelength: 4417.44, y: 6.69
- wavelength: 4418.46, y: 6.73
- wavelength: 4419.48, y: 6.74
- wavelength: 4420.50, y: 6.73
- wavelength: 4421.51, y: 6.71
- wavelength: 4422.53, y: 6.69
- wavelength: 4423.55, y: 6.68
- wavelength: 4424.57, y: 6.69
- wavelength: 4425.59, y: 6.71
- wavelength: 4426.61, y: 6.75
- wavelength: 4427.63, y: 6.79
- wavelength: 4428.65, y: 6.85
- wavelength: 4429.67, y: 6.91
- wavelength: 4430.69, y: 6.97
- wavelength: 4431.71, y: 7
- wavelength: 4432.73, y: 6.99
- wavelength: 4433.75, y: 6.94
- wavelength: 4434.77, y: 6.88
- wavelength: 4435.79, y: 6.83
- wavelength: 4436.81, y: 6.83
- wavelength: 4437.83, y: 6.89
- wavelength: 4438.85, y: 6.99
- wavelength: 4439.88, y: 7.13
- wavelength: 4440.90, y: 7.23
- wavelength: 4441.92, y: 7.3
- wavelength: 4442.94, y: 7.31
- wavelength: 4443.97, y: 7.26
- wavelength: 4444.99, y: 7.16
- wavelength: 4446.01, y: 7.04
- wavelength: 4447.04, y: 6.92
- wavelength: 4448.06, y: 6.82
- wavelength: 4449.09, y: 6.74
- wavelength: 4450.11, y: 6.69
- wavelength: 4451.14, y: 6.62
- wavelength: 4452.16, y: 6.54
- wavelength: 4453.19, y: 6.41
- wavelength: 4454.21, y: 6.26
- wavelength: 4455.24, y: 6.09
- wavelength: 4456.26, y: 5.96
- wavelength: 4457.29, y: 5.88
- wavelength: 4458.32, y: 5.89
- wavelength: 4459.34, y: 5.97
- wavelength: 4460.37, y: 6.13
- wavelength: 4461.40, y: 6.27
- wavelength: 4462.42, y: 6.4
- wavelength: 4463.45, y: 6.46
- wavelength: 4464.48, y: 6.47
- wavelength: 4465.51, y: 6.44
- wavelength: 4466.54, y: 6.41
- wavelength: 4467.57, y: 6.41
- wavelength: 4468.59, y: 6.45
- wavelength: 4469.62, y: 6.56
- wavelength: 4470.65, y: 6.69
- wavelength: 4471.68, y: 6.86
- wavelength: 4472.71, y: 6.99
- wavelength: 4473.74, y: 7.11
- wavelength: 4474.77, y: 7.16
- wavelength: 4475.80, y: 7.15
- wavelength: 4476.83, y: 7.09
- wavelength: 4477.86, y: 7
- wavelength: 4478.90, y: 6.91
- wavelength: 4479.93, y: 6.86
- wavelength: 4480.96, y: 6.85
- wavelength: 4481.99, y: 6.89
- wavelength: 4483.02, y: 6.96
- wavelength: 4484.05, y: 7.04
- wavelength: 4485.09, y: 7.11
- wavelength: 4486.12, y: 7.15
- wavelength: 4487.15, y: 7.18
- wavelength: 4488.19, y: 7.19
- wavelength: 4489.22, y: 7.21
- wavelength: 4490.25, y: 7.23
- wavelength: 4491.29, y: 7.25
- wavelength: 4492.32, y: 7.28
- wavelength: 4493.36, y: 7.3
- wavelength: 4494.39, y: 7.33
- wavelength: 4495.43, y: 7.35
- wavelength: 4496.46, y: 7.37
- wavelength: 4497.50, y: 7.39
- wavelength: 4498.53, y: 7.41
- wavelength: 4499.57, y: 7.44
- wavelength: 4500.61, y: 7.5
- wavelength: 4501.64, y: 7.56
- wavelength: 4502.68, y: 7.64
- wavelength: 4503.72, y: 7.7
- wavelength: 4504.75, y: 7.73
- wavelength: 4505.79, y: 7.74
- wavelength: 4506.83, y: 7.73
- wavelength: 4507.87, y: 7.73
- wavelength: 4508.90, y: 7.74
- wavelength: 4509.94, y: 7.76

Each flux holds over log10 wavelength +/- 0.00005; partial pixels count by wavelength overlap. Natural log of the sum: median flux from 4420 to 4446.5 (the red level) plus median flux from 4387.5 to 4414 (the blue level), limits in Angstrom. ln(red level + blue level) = 2.54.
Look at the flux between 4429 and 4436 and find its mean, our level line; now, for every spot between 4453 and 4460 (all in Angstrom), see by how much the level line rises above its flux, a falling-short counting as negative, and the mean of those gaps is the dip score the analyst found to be 0.9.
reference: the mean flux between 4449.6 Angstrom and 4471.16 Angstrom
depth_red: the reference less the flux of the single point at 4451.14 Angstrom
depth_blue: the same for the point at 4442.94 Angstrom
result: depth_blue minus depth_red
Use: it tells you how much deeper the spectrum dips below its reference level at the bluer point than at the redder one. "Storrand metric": -0.7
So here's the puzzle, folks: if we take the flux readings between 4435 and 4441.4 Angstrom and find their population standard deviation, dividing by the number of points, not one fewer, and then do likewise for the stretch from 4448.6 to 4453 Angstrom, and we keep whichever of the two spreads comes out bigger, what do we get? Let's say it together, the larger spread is 0.15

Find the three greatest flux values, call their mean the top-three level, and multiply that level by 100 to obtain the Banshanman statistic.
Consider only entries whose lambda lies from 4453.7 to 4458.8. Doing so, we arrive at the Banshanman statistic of 610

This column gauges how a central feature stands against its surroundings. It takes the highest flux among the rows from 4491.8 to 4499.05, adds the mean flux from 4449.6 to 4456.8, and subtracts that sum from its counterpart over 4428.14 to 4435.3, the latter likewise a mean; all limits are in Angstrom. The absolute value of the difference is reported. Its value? 6.84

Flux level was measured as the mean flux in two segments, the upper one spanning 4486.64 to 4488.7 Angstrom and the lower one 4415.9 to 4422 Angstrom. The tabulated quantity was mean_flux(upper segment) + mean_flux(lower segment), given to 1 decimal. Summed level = 13.9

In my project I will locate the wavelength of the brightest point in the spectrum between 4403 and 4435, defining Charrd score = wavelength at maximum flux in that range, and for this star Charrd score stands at 4431.71 Angstrom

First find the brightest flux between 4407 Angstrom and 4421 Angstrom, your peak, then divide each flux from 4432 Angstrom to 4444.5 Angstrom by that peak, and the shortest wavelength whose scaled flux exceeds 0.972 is 4432.73 Angstrom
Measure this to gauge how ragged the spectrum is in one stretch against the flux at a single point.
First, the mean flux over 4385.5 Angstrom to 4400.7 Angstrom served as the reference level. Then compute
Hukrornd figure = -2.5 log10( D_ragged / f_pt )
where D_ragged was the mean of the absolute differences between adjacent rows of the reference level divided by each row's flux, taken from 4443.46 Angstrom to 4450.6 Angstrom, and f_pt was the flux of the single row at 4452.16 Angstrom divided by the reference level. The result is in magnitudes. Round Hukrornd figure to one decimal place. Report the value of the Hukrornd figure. 5.0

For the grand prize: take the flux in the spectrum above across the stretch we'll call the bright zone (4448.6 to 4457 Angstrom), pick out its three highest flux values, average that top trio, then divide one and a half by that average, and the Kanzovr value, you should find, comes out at 0.224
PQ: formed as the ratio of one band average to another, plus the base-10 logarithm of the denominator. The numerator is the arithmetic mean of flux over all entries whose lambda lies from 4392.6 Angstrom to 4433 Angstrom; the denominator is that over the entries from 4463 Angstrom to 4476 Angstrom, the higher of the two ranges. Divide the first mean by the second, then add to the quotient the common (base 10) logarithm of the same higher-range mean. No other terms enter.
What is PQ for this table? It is 1.76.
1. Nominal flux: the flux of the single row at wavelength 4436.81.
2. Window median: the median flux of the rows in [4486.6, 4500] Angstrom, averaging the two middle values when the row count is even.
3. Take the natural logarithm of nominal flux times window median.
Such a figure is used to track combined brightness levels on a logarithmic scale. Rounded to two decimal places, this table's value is 3.91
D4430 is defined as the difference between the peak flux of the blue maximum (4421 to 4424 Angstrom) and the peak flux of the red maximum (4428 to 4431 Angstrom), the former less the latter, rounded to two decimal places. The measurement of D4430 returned -0.26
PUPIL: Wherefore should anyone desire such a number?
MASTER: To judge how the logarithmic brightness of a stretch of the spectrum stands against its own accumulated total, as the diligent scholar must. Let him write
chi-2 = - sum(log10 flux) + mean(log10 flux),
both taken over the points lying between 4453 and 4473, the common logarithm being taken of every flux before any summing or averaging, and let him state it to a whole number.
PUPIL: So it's -15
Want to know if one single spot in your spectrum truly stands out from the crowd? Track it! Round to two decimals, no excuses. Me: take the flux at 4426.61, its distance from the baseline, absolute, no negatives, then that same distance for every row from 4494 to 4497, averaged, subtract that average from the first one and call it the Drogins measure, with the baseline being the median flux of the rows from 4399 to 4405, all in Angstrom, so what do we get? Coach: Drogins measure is -0.60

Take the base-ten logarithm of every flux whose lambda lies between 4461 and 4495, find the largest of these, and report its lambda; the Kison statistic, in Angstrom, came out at 4494.39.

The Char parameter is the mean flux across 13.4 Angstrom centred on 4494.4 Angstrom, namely 7.33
